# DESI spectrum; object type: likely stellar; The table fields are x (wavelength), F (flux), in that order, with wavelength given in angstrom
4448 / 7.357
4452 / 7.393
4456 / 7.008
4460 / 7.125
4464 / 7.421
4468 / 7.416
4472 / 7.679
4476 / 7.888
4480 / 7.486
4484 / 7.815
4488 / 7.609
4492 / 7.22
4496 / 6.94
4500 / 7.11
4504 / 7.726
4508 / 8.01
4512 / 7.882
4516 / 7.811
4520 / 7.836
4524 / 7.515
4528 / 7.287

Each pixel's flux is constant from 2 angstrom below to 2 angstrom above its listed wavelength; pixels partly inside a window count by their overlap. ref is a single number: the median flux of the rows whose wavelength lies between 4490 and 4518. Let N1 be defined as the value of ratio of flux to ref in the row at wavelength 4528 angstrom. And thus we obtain 0.94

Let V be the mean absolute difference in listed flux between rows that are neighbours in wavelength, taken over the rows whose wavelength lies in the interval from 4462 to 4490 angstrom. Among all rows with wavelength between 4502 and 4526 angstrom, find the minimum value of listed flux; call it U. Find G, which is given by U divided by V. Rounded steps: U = 7.515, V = 0.24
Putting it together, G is 32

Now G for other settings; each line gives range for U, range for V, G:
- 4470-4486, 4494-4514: 25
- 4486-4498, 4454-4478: 39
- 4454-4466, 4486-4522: 29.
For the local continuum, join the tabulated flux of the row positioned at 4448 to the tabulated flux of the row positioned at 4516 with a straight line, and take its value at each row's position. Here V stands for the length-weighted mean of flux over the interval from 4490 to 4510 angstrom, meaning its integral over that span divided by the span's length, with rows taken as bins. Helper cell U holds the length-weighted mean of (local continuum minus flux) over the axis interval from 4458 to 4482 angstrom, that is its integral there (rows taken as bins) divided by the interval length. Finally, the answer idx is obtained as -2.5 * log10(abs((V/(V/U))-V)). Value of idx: -2.17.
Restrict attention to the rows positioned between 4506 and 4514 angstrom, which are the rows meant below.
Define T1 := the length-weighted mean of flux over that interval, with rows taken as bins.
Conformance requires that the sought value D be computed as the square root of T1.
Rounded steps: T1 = 7.9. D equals 2.82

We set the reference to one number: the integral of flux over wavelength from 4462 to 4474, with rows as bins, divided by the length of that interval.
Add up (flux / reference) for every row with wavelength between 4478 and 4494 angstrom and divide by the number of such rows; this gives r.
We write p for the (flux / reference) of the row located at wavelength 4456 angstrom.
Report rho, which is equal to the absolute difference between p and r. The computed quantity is 0.070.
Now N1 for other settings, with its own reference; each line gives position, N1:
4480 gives 0.97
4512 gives 1.02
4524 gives 0.97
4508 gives 1.04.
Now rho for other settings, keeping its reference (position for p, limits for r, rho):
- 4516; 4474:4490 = 0.015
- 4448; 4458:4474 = 0.007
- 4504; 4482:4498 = 0.044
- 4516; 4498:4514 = 0.017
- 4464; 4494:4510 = 0.003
